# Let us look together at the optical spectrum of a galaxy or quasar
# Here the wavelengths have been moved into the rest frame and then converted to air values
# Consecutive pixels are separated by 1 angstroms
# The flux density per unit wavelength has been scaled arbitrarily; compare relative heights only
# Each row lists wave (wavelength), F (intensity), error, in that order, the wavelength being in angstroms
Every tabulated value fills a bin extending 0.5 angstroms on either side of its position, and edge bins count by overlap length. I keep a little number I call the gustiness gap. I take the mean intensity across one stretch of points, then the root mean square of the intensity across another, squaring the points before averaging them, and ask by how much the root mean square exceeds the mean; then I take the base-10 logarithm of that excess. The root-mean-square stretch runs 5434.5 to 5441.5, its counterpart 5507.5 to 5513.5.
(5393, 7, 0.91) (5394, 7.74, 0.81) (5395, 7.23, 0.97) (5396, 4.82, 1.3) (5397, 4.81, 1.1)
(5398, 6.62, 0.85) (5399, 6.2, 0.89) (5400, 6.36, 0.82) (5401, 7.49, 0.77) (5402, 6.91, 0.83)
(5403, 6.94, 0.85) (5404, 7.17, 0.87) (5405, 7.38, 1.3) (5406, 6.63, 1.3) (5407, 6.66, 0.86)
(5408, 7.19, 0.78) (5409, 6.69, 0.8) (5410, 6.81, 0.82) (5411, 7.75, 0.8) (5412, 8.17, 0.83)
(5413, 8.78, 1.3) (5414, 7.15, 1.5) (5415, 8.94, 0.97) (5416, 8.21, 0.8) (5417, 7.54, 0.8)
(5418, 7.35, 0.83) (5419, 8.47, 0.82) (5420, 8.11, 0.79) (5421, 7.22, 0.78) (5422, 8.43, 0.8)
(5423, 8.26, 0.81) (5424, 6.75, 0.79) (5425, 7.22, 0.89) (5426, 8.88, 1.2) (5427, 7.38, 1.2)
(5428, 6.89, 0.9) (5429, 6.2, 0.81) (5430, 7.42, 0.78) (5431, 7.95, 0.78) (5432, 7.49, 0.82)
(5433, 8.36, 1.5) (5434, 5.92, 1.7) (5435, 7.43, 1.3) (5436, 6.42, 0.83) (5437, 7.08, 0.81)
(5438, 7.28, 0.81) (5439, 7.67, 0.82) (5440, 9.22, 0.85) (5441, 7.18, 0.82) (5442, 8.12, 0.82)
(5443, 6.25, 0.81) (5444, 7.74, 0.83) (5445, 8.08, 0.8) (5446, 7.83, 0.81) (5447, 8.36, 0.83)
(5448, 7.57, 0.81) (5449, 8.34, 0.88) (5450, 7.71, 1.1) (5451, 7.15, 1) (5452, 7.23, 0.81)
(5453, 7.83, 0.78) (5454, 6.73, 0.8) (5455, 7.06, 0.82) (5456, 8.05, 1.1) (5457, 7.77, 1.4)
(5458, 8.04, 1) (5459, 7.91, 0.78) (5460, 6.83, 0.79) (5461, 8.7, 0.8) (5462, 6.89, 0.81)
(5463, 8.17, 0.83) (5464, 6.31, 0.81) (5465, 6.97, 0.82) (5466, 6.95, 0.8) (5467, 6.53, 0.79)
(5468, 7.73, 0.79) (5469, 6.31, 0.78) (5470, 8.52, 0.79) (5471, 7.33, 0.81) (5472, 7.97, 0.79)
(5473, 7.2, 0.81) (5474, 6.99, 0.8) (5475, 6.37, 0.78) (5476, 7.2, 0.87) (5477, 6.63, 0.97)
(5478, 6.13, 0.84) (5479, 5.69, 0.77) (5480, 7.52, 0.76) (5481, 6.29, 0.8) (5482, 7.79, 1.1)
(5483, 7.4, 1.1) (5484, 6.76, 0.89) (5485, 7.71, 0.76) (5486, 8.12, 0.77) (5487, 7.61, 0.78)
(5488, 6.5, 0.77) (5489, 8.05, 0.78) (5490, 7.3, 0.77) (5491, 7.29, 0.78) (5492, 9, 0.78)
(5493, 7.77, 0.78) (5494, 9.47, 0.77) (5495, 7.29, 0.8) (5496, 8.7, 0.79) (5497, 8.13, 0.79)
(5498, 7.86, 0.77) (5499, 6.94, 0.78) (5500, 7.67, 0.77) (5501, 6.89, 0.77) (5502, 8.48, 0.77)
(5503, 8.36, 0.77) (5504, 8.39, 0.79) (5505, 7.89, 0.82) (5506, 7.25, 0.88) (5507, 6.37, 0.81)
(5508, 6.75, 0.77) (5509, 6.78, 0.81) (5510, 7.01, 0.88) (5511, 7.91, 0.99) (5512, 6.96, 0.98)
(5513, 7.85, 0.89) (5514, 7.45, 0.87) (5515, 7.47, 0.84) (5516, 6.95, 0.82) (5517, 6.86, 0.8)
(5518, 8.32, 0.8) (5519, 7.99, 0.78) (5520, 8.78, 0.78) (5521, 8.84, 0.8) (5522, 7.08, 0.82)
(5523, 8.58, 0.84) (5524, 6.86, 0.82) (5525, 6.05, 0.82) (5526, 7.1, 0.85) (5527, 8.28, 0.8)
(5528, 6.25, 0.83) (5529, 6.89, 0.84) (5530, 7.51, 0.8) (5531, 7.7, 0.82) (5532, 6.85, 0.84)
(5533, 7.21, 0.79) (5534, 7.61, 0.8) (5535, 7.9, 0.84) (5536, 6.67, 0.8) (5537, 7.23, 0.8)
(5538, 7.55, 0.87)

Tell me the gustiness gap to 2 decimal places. -0.52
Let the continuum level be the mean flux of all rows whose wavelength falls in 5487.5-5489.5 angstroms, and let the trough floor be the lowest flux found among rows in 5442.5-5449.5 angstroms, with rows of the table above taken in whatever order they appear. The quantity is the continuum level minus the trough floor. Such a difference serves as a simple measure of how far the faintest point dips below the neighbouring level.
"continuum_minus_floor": 1.0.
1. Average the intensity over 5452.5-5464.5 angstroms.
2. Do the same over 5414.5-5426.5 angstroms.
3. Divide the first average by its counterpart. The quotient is 0.95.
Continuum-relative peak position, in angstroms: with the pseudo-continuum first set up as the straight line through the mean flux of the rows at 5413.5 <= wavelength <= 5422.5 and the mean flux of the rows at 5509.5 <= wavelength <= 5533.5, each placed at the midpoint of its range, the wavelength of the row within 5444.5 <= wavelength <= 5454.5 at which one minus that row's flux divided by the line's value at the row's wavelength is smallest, 5447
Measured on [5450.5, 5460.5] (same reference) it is 5456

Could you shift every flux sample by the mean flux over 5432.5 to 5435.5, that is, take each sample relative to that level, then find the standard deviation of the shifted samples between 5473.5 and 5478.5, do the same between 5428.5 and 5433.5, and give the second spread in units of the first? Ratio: 1.9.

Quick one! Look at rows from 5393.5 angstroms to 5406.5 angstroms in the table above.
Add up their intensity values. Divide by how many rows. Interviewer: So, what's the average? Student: 6.64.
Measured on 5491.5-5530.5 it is 7.61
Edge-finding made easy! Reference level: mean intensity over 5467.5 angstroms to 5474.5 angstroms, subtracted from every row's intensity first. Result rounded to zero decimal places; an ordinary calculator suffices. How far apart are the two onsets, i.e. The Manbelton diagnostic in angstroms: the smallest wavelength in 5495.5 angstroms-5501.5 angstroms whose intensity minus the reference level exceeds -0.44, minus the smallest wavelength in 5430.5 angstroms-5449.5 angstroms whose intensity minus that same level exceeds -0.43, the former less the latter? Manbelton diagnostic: 65 angstroms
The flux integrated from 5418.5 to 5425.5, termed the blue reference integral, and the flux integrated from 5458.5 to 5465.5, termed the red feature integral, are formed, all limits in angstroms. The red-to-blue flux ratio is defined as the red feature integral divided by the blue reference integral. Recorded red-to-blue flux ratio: 0.95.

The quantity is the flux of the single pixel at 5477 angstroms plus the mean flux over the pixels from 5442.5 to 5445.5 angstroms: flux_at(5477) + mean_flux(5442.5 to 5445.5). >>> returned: 14.0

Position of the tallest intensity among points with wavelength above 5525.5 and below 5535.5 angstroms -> 5527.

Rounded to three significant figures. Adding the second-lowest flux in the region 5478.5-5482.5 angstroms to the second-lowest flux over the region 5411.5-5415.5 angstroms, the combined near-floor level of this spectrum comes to 14.5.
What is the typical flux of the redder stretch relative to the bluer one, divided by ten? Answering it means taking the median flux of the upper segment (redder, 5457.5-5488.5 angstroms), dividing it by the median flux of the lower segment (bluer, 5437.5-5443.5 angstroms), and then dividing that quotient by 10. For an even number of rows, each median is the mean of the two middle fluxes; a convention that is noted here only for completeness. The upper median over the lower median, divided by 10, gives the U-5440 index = 0.096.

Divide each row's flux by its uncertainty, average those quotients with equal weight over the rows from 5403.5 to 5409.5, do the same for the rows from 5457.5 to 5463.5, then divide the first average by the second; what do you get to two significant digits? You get 0.79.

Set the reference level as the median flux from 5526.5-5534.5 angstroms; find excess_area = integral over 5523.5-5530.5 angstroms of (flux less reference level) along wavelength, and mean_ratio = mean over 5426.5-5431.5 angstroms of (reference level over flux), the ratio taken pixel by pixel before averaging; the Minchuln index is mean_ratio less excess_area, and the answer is 3.6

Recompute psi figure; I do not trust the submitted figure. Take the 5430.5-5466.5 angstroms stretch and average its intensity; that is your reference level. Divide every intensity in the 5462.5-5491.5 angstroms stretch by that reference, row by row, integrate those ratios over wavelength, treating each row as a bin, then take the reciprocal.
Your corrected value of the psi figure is 0.036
